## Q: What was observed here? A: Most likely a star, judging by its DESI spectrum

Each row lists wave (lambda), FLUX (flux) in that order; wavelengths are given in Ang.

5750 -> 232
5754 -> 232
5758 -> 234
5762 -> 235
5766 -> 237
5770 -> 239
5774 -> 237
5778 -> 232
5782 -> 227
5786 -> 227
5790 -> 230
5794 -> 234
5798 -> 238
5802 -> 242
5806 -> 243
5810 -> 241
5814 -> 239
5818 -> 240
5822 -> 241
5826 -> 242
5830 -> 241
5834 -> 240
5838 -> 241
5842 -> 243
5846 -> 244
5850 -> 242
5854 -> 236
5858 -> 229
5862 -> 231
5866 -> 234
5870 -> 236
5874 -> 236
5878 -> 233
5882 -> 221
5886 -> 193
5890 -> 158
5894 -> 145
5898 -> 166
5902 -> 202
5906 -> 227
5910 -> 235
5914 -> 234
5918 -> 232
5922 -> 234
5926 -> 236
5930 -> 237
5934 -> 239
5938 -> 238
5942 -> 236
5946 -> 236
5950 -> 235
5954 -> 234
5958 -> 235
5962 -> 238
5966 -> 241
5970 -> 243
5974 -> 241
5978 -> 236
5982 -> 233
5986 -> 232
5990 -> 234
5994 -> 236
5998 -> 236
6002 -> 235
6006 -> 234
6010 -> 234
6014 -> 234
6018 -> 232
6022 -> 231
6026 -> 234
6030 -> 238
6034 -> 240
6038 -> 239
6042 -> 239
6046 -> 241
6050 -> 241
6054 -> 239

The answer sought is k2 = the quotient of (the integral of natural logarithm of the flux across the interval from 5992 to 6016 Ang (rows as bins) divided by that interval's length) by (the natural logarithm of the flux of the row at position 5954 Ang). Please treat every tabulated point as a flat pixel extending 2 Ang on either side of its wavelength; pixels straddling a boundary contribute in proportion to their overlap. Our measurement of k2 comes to 1.00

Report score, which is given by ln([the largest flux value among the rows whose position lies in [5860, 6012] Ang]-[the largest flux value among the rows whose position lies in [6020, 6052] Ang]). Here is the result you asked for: 0.7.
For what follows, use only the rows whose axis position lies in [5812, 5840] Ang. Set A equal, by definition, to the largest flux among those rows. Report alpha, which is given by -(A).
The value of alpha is -242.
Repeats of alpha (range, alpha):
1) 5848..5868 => -242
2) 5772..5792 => -237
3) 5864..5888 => -236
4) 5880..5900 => -221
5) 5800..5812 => -243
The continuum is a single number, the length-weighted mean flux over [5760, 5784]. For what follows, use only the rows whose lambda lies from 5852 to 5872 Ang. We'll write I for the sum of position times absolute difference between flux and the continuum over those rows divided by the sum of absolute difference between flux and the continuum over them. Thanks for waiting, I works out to 5860.4 Ang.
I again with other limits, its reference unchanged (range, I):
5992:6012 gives 5999.3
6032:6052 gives 6042.6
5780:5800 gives 5787.4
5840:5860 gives 5848.3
